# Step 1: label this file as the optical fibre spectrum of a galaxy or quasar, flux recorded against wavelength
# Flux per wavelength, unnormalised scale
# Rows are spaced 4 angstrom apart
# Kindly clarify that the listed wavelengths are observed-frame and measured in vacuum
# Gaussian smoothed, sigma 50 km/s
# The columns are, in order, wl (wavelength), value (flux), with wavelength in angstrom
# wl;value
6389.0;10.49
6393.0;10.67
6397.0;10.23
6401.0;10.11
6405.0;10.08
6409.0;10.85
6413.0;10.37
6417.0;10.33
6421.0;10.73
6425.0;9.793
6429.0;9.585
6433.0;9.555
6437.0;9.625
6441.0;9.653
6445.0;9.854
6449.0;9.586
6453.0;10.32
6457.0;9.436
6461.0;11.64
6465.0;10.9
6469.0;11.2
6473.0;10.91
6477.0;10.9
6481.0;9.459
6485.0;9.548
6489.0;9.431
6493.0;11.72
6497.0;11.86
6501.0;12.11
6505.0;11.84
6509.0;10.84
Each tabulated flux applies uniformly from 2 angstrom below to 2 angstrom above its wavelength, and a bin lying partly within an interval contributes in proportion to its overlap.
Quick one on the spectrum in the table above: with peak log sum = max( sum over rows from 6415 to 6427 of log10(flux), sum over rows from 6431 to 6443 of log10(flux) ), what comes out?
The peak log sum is 3.04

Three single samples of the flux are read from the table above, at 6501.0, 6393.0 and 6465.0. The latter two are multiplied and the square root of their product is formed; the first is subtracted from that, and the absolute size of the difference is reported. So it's 1.3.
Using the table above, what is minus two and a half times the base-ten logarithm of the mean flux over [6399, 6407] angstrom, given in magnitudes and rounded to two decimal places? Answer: -2.51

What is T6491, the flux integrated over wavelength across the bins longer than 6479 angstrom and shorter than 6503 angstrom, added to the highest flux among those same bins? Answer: 269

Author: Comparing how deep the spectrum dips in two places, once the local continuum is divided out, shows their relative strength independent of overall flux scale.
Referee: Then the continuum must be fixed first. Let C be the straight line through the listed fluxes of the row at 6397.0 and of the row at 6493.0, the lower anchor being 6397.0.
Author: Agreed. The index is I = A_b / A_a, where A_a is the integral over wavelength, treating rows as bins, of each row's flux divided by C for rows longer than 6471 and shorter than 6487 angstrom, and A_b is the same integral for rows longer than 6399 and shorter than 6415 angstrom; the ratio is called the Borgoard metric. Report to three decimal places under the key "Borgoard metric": 1.123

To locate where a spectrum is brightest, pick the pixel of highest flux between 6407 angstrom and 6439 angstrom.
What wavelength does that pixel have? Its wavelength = 6409.0 angstrom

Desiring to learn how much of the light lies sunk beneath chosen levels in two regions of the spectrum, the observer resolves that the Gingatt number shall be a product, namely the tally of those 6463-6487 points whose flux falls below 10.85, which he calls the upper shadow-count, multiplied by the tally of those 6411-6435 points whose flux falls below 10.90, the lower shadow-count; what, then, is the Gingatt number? 12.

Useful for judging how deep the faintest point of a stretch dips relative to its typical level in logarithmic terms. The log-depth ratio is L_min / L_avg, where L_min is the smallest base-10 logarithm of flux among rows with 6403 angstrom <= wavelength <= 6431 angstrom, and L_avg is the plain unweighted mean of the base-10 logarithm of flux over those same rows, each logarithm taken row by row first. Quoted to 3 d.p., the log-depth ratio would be 0.972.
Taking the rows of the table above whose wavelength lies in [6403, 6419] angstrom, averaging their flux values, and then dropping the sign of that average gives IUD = 10.4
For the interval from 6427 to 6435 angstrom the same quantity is 9.6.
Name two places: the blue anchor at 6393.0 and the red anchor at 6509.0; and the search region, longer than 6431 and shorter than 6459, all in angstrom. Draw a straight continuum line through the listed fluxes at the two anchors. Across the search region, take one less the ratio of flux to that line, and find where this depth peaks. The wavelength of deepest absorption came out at 6457.0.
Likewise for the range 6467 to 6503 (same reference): 6489.0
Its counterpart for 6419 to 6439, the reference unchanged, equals 6433.0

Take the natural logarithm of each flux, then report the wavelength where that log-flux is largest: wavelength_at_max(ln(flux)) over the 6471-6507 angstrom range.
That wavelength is 6501.0 angstrom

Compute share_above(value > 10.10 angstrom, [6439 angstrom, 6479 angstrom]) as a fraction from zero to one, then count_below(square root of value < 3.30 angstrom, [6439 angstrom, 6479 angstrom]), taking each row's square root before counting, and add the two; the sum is 5.6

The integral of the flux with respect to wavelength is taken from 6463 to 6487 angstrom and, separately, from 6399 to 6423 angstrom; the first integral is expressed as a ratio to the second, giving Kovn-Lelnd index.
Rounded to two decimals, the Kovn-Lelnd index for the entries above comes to 1.01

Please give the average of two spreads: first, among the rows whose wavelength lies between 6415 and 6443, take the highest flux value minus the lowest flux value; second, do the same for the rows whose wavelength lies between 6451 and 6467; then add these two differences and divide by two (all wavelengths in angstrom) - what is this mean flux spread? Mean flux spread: 1.69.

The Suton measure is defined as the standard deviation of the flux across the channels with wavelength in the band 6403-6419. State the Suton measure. 0.3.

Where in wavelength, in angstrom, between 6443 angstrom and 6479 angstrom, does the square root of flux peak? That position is 6461.0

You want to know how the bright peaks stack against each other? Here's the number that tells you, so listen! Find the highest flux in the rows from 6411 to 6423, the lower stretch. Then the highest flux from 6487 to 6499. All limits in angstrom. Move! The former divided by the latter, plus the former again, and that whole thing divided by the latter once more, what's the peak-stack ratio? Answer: 0.98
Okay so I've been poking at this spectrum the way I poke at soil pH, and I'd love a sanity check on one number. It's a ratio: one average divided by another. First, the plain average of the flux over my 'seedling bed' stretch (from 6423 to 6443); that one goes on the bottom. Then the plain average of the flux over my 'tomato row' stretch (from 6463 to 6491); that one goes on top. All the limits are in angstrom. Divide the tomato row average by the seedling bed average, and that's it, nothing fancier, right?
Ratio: 1.07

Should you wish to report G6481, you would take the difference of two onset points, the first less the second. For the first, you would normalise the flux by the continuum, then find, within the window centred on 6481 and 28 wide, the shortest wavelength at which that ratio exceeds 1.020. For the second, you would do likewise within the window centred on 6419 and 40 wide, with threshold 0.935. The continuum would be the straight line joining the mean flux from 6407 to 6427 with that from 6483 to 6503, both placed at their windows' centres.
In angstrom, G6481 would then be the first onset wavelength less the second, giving 68 angstrom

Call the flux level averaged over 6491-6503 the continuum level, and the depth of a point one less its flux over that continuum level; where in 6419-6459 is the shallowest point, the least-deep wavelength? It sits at 6421.0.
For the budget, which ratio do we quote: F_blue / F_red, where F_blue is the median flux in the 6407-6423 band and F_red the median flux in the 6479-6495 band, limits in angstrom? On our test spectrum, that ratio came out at 1.11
